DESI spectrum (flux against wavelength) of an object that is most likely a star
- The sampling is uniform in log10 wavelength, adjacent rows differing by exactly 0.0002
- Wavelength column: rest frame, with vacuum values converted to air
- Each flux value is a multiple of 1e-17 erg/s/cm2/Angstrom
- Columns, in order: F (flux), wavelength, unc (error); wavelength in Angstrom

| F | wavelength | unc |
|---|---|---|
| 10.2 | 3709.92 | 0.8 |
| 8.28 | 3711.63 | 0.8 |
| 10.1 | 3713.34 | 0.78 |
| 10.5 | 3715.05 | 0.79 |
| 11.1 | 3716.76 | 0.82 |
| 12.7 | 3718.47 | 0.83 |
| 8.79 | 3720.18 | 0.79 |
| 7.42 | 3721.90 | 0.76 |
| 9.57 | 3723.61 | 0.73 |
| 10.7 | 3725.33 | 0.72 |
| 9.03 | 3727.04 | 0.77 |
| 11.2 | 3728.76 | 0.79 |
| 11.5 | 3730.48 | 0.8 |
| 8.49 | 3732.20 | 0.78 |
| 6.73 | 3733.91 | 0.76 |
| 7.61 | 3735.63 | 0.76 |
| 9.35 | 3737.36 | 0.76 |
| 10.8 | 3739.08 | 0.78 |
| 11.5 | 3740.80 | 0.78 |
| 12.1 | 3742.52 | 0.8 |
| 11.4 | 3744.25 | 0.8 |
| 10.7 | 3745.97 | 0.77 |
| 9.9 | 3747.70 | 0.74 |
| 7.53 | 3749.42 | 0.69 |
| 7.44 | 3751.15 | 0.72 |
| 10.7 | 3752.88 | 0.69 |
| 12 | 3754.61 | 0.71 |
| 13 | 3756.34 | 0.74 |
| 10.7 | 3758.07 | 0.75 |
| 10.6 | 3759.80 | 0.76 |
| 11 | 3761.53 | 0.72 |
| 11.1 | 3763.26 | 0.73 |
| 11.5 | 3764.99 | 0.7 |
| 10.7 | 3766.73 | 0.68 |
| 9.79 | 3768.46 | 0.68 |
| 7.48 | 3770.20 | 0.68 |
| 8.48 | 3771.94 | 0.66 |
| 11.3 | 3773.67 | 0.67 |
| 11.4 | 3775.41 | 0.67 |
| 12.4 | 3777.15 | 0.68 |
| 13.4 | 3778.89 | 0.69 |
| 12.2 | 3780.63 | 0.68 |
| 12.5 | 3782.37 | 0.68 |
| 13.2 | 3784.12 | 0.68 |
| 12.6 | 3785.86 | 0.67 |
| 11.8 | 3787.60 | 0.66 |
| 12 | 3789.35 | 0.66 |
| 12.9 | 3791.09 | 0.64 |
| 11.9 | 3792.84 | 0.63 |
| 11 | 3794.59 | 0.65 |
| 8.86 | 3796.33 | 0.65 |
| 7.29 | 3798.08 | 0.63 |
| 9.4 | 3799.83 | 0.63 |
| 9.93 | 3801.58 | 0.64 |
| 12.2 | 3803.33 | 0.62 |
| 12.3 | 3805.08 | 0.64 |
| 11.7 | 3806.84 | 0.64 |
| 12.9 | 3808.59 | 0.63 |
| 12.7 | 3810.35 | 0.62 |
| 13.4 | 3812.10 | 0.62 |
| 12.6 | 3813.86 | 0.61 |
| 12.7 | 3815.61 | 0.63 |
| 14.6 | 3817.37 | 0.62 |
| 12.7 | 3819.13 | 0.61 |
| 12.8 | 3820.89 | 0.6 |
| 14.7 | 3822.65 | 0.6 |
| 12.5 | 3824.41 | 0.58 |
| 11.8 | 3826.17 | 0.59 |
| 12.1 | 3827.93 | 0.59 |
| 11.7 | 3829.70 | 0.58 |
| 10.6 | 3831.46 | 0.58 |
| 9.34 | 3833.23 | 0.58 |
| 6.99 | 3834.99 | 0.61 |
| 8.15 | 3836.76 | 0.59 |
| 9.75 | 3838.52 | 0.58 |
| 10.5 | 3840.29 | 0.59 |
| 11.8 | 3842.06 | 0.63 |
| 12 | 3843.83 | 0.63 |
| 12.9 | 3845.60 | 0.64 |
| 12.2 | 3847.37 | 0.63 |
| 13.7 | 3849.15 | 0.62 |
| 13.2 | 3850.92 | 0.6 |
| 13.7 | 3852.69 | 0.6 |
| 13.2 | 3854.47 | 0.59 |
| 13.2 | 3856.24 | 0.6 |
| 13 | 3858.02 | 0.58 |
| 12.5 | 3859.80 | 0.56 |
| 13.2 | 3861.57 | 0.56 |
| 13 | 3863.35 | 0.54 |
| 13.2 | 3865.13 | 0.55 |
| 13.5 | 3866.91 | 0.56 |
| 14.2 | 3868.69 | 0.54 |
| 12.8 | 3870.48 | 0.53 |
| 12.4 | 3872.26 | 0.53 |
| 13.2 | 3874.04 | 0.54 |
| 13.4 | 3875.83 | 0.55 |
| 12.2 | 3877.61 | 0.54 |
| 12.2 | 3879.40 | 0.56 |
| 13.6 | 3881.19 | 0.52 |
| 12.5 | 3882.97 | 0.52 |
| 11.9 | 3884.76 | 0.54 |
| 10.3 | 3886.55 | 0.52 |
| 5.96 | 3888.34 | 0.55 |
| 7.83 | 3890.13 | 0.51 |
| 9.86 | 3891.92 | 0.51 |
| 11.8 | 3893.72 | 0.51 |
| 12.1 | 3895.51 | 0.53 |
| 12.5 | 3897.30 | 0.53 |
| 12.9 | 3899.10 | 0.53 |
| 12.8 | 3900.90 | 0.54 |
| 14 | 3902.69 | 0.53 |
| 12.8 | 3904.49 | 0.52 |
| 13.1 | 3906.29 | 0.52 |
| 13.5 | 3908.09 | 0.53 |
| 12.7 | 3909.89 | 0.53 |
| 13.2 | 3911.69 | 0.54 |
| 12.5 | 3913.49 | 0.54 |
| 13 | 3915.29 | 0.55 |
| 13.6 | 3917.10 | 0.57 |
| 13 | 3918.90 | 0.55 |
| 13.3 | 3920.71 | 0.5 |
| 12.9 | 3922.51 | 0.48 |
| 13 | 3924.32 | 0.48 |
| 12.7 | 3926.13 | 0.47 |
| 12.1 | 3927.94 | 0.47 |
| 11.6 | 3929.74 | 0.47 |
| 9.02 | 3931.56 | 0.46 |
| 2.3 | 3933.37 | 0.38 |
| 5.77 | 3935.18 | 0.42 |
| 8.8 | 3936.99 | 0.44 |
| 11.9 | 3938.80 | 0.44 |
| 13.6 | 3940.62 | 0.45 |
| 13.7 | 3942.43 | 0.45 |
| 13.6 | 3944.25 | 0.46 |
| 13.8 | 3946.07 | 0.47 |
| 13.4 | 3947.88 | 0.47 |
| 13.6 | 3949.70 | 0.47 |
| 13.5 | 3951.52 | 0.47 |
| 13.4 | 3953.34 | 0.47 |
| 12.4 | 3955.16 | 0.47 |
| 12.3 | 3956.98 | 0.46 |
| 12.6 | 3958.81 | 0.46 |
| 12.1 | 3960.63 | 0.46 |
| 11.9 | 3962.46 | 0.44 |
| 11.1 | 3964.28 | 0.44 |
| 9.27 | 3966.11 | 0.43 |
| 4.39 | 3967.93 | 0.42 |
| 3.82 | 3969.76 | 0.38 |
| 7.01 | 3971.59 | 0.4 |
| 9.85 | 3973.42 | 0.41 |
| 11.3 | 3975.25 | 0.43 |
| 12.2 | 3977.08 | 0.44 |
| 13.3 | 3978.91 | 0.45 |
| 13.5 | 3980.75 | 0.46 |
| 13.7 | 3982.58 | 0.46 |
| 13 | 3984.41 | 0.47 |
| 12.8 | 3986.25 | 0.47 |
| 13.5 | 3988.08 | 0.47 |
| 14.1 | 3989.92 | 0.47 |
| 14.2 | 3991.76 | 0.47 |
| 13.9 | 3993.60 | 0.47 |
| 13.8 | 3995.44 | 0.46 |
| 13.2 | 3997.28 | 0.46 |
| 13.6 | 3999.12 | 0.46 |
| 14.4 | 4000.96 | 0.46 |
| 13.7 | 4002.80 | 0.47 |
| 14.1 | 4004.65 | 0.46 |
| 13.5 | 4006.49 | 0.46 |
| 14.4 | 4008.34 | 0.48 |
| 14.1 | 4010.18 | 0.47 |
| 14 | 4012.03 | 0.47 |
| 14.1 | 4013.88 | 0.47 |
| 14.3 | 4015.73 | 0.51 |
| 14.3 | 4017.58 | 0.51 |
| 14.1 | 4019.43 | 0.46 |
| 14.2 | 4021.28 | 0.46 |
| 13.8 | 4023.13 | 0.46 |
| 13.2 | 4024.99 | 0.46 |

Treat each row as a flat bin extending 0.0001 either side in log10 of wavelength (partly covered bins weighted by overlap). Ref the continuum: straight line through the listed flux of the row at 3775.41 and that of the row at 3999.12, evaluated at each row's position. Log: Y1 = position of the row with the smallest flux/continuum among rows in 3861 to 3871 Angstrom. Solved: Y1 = 3870.48 Angstrom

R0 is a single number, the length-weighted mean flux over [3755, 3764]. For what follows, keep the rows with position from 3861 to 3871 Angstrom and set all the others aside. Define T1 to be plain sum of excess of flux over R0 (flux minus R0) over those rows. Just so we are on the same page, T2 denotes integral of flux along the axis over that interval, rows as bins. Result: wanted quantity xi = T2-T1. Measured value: 121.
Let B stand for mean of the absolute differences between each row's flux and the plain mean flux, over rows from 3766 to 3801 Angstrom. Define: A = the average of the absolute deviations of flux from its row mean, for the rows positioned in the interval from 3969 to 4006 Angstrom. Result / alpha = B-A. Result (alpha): -0.3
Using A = 1.81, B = 1.52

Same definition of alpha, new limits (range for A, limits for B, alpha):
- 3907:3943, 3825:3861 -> -0.6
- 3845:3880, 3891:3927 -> 0.1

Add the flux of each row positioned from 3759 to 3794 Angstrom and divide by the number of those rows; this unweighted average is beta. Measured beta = 11.4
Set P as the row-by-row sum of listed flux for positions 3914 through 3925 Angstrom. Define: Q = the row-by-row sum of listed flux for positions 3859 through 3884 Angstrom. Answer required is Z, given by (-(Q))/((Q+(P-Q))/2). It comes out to -4.62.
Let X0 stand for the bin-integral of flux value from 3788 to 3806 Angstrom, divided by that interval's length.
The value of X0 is 10.8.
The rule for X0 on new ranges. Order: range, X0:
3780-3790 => 12.4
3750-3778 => 10.6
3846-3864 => 13.1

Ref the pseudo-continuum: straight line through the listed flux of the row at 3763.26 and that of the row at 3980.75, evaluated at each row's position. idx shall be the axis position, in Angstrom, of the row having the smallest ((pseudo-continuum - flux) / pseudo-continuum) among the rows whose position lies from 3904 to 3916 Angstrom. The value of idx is 3908.09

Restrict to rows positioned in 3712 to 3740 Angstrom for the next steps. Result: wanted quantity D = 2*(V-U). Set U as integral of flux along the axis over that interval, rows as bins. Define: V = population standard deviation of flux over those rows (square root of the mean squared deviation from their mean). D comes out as -540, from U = 272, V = 1.6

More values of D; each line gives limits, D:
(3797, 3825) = -675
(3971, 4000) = -736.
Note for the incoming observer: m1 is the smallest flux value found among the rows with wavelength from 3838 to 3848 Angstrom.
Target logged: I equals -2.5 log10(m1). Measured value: -2.47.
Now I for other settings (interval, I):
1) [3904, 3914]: -2.74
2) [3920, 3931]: -2.66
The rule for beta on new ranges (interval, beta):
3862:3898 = 11.9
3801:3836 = 12.0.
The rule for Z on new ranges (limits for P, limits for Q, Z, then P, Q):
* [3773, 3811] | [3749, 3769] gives -0.99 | 256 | 126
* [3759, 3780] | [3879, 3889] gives -1.03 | 129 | 66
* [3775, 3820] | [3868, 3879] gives -0.50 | 311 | 78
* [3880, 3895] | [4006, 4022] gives -3.03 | 84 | 127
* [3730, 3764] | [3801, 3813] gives -0.83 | 204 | 85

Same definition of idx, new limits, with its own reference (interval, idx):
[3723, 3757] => 3756.34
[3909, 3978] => 3917.10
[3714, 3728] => 3718.47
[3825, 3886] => 3868.69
